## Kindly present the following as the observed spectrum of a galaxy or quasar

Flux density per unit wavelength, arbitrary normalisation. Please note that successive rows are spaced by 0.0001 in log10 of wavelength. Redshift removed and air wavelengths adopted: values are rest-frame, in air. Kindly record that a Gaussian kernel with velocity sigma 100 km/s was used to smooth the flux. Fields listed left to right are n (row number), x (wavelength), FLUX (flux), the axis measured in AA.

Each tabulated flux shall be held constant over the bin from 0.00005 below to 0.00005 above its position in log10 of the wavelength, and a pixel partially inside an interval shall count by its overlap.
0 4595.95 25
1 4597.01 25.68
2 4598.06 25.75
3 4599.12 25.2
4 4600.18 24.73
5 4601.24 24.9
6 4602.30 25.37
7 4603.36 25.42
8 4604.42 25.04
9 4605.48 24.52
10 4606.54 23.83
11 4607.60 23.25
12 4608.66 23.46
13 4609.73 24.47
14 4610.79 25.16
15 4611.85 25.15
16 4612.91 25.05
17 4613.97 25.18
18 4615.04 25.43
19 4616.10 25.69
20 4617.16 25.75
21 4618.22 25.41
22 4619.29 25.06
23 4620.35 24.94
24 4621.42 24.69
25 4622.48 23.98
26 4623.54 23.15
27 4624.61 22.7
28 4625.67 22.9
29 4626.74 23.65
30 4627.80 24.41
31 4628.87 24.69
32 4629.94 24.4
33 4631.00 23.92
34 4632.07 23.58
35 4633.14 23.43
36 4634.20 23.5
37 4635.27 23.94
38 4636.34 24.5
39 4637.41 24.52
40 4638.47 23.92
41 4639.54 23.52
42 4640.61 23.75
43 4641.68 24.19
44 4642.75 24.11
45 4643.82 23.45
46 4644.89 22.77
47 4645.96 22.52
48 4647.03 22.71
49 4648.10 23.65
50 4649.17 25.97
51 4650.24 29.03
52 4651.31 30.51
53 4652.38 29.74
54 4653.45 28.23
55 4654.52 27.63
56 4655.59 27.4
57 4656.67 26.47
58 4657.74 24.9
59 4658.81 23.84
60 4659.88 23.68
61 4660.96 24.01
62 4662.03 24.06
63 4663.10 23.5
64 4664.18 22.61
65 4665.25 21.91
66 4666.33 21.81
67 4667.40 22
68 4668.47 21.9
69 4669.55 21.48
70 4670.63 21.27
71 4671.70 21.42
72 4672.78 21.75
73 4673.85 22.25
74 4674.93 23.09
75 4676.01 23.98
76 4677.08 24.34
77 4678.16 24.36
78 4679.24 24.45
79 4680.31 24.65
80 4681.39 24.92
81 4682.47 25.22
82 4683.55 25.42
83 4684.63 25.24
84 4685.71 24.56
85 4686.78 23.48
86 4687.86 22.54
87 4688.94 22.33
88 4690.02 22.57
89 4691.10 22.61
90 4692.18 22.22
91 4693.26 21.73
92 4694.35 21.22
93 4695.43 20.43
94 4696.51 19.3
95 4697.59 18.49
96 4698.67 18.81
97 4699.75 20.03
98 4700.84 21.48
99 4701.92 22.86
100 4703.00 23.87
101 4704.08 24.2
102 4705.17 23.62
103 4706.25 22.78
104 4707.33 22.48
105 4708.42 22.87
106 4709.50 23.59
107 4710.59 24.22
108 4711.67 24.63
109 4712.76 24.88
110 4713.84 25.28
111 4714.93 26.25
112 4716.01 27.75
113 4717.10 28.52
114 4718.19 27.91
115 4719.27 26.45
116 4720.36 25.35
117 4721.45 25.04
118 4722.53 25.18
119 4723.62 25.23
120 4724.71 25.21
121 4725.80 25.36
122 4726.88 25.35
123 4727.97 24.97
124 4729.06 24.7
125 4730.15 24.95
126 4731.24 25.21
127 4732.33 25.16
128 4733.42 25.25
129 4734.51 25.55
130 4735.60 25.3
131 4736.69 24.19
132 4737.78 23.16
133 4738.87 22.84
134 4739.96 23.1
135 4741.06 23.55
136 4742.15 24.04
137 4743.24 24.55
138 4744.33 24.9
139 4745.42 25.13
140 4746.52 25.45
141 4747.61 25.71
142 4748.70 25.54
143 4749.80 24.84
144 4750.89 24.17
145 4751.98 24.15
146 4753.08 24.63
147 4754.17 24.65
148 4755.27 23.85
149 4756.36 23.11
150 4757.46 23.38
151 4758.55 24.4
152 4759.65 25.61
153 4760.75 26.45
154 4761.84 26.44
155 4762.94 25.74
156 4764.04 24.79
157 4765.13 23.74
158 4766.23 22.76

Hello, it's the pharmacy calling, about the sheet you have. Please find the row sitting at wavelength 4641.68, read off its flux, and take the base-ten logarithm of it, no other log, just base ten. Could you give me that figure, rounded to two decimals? 1.38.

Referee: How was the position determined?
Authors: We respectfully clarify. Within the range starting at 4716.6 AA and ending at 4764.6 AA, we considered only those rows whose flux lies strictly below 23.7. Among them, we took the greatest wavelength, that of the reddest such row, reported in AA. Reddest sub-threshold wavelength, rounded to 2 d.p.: 4757.46 AA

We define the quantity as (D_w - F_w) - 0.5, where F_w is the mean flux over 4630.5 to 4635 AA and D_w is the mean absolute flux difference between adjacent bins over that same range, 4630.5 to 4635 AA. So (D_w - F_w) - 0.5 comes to -23.9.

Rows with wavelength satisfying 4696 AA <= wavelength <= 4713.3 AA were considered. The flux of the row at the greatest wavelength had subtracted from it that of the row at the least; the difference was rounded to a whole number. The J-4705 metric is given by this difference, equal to 6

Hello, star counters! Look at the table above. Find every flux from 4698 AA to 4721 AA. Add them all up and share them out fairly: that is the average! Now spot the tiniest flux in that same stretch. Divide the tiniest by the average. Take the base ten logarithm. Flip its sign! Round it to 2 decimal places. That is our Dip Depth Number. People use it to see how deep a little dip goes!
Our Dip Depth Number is 0.11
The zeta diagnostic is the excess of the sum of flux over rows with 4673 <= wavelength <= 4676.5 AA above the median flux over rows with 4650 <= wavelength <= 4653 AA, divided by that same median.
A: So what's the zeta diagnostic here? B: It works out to 1.3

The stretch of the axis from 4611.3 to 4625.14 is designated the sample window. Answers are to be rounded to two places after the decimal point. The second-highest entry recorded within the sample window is 25.69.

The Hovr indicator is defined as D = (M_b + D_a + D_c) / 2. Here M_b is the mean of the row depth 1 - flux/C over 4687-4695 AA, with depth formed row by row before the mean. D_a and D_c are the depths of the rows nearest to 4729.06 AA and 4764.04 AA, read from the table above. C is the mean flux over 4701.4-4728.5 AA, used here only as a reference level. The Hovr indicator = 0.064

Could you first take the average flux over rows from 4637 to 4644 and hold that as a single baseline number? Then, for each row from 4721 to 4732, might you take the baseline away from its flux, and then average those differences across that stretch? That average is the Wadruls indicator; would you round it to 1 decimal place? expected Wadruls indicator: 1.2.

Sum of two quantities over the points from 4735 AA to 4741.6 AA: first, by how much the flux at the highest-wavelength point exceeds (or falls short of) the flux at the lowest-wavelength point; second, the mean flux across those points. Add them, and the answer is 21.9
